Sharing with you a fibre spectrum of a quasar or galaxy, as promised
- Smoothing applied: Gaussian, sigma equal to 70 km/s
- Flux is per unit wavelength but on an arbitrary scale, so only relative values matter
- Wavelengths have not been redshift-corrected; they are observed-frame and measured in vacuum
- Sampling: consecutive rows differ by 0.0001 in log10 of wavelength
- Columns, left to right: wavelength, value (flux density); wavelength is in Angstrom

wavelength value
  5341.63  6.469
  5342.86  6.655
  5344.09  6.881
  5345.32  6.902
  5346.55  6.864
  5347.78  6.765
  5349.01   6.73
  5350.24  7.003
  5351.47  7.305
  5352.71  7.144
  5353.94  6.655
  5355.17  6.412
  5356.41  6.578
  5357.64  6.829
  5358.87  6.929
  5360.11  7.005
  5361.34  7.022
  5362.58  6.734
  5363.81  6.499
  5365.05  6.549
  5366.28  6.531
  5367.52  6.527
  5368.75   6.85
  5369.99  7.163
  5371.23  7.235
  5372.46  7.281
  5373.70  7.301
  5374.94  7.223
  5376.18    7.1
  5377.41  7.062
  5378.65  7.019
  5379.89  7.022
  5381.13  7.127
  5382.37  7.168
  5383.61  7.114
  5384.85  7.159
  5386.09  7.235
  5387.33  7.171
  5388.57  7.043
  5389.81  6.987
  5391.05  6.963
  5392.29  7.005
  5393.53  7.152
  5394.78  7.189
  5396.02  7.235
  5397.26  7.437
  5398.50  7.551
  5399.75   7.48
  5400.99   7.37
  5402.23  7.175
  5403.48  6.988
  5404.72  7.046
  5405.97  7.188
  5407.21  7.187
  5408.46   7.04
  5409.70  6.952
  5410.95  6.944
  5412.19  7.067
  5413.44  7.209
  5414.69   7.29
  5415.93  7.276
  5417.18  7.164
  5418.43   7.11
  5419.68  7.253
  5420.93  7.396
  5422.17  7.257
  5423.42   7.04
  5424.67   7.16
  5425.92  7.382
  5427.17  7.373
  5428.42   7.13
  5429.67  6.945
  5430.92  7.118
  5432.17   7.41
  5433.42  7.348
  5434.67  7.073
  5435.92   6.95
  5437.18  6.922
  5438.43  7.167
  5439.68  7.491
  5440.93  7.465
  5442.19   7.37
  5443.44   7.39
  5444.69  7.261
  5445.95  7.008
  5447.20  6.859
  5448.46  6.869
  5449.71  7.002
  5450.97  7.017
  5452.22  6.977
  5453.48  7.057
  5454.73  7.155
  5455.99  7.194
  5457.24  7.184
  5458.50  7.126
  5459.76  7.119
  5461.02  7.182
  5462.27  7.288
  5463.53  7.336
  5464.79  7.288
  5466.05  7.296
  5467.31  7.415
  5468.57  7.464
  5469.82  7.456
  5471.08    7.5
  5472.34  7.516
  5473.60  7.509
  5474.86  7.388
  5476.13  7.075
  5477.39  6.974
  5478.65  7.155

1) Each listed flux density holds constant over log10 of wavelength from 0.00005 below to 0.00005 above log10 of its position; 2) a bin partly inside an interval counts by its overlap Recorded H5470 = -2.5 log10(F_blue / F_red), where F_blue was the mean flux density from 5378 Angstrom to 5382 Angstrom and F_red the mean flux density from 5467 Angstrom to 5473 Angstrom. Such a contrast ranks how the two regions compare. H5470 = 0.06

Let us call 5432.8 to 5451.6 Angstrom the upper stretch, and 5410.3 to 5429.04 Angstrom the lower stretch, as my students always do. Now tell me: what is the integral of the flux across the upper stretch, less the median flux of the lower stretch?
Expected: 127.1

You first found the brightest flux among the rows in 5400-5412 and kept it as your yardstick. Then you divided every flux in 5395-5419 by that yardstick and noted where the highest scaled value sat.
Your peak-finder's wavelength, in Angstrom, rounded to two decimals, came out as 5398.50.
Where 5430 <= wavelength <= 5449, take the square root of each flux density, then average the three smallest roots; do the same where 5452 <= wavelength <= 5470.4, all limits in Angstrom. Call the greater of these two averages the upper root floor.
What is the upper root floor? 2.66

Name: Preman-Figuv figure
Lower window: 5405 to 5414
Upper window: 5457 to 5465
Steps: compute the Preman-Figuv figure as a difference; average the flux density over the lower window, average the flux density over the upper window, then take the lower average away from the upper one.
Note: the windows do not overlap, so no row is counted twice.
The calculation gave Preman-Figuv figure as 0.13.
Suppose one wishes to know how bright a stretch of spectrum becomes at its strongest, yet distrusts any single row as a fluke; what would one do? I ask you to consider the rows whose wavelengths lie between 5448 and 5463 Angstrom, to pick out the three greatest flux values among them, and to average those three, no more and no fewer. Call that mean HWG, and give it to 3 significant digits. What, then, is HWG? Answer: 7.22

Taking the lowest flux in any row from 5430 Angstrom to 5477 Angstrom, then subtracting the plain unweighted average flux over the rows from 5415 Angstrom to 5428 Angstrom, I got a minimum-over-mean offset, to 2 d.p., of -0.38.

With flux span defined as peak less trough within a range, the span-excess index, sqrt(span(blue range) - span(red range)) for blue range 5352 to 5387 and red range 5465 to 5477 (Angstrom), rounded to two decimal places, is 0.67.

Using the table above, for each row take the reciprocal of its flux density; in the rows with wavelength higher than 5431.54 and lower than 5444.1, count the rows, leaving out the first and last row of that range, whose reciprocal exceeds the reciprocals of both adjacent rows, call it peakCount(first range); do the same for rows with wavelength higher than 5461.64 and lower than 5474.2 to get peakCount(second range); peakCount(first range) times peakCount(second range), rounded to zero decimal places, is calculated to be 4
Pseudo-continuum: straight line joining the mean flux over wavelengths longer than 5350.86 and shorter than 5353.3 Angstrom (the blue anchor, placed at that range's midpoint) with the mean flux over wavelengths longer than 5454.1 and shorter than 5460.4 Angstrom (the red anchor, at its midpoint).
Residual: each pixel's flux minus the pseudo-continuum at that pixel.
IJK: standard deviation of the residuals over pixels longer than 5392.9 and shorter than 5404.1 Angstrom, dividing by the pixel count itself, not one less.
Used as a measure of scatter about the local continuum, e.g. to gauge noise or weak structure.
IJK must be 0.17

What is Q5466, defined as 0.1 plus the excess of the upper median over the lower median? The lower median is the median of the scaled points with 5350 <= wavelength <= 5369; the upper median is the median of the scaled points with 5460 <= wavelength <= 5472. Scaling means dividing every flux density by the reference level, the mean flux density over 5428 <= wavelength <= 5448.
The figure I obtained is 0.177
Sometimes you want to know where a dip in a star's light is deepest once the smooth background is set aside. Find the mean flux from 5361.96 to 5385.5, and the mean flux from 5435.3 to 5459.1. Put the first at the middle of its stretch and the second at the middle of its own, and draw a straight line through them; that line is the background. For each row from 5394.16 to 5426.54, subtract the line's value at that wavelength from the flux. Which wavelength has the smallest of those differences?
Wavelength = 5410.95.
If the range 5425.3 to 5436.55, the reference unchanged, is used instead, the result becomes 5435.92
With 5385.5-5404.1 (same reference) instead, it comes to 5391.05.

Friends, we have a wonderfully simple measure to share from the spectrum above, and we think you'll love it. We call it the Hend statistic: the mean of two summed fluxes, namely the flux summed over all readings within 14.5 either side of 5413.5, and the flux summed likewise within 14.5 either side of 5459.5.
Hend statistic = 166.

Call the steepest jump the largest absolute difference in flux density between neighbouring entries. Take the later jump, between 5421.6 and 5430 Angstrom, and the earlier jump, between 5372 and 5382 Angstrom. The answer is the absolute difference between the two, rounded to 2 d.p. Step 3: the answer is 0.12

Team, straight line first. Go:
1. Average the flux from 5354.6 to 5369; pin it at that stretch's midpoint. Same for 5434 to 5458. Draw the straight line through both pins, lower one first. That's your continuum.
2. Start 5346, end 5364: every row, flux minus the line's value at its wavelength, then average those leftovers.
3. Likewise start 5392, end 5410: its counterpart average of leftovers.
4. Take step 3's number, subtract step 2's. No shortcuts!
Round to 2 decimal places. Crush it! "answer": 0.14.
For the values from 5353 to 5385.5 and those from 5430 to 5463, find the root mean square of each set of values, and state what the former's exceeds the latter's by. -0.224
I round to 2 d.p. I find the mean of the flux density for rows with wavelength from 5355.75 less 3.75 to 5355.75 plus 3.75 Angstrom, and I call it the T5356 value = 6.76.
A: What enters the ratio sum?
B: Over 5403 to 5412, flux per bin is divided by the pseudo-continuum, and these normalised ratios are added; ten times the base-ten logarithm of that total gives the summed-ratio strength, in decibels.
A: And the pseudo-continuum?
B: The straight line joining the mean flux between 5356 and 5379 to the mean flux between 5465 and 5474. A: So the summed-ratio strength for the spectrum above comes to 8.4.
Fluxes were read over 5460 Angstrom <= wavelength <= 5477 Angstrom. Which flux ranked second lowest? 7.182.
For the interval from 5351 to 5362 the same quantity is 6.578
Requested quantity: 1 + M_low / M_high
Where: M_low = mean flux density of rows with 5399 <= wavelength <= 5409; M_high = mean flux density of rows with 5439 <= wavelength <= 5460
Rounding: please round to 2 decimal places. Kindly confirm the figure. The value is 2.00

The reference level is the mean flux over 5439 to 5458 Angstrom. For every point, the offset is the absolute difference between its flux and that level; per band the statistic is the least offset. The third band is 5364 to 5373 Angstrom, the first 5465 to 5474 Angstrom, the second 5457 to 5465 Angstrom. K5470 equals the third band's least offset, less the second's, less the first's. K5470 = -0.16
